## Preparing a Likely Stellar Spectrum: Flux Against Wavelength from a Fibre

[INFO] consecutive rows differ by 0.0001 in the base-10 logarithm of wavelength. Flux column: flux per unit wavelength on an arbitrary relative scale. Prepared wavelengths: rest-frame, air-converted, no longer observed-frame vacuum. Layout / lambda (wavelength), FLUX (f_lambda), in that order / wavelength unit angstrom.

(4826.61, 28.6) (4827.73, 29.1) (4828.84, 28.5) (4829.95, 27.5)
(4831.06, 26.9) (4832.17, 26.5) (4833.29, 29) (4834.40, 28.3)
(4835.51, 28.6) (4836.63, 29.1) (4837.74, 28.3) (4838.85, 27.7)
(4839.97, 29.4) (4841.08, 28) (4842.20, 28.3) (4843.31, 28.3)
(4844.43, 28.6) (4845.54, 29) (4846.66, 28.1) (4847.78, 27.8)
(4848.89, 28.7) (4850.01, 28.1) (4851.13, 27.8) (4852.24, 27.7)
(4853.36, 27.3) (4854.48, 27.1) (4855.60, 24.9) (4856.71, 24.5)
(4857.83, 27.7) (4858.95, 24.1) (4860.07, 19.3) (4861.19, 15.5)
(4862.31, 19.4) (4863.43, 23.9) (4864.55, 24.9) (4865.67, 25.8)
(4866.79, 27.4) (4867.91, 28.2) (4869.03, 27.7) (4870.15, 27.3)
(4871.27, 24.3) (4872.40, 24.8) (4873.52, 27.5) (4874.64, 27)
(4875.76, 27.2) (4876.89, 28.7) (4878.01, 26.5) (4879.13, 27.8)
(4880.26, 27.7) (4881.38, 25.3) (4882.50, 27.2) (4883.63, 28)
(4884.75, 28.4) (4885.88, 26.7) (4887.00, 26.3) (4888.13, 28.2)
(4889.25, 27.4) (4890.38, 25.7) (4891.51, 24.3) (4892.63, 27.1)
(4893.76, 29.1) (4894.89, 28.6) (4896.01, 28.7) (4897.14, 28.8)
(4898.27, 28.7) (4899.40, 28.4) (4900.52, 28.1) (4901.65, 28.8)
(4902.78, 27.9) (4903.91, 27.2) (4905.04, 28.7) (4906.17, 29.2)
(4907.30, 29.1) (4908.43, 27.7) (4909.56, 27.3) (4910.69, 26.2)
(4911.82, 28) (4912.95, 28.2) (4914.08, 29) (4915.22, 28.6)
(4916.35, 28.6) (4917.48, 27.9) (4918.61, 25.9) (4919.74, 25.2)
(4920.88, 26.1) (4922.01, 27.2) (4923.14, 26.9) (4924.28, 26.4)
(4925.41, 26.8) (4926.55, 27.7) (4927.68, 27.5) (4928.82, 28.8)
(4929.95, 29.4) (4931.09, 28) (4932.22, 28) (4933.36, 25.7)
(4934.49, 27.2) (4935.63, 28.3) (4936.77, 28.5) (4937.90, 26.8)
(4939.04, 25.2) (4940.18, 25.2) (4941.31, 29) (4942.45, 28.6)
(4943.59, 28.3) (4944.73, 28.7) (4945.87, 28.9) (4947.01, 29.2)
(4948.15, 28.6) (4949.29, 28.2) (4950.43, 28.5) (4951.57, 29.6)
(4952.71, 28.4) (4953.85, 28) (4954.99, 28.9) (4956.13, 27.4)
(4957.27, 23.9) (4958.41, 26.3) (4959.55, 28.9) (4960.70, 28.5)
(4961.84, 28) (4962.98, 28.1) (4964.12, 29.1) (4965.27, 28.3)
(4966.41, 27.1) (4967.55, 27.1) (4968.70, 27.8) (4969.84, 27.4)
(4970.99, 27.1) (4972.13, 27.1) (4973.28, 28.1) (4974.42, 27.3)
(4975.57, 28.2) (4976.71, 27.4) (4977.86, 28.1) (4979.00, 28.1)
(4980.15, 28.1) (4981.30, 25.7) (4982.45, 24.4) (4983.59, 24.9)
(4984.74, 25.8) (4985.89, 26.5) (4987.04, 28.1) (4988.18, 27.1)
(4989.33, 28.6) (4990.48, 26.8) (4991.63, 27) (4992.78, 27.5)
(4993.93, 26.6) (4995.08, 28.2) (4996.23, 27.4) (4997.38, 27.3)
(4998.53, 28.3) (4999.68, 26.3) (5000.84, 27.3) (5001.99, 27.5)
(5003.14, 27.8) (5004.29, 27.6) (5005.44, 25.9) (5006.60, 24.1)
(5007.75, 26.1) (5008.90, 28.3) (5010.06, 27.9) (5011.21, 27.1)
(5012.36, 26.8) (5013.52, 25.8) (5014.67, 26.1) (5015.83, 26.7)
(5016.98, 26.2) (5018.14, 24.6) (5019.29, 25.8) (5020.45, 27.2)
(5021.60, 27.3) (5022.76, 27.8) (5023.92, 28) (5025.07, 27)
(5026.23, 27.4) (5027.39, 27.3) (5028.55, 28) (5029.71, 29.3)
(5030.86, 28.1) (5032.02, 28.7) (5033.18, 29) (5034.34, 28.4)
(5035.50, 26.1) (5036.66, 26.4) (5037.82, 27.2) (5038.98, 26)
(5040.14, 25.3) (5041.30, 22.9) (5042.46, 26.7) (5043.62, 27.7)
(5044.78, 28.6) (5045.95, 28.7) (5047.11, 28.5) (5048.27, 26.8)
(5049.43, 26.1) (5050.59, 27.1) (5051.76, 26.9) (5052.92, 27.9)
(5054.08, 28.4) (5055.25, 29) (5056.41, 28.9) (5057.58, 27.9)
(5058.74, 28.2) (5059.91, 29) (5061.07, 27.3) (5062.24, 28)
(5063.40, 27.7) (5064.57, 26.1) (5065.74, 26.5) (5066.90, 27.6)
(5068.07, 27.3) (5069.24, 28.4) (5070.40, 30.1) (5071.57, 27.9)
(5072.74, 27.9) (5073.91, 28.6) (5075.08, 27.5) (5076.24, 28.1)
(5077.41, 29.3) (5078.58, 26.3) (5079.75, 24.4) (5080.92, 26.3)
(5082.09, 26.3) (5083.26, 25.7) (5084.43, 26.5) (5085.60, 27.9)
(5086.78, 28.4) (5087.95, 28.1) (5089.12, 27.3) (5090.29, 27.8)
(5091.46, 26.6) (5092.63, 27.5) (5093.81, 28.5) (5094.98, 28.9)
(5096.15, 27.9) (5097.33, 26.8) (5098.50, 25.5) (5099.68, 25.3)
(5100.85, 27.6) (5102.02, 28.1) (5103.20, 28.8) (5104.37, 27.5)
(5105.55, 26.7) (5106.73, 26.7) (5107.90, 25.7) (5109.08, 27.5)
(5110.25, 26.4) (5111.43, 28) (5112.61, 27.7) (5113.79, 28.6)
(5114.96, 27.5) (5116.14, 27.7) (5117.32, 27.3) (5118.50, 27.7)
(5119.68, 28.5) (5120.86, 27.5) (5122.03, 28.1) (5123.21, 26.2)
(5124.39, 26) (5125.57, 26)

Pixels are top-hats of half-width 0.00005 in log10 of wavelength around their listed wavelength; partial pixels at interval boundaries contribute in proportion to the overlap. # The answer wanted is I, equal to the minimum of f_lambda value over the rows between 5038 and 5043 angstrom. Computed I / 22.9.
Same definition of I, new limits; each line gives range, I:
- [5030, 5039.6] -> 26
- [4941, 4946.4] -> 28.3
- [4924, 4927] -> 26.4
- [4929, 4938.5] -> 25.7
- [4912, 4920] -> 25.2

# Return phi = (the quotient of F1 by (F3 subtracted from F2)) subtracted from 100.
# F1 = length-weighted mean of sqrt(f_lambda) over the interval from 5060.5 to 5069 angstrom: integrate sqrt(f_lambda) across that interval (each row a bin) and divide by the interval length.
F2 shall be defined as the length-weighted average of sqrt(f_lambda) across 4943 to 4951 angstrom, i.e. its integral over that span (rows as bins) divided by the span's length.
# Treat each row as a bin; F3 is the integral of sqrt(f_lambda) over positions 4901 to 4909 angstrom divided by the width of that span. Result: -128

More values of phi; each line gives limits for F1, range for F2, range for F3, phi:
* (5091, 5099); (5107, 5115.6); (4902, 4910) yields 168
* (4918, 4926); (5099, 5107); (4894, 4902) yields 138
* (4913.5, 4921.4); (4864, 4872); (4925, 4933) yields 136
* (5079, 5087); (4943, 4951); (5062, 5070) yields 52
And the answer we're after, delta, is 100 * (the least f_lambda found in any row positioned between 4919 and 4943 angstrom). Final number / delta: 2520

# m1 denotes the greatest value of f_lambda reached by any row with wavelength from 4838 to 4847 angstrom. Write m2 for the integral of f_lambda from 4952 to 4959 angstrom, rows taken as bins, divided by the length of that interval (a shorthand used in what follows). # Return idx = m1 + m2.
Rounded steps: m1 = 29.4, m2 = 27.2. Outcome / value 56.6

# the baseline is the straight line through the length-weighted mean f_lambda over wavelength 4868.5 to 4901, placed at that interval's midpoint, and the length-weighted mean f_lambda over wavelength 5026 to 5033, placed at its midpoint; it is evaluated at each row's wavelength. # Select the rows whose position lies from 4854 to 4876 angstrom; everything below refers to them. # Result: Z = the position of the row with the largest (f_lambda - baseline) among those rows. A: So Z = 4867.91 angstrom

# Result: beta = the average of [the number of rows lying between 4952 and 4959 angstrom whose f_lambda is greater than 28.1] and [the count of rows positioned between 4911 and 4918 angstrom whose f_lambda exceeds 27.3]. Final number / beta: 4.0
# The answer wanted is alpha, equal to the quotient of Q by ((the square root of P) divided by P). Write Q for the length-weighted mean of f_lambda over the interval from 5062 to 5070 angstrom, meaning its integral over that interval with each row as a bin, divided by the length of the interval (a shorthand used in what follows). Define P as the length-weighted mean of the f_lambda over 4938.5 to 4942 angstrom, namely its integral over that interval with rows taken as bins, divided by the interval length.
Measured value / 141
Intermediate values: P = 26.6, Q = 27.4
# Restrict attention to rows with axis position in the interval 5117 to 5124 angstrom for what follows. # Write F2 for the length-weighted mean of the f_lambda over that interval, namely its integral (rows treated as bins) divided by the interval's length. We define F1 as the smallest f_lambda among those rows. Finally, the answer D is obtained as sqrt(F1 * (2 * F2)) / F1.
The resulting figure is 1.450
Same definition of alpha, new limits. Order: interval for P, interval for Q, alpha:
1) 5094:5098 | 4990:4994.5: 142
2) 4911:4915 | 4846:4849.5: 150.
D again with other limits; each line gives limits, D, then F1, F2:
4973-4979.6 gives 1.429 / 27.3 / 27.9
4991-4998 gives 1.434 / 26.6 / 27.3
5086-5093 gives 1.441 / 26.6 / 27.6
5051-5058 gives 1.446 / 26.9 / 28.1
